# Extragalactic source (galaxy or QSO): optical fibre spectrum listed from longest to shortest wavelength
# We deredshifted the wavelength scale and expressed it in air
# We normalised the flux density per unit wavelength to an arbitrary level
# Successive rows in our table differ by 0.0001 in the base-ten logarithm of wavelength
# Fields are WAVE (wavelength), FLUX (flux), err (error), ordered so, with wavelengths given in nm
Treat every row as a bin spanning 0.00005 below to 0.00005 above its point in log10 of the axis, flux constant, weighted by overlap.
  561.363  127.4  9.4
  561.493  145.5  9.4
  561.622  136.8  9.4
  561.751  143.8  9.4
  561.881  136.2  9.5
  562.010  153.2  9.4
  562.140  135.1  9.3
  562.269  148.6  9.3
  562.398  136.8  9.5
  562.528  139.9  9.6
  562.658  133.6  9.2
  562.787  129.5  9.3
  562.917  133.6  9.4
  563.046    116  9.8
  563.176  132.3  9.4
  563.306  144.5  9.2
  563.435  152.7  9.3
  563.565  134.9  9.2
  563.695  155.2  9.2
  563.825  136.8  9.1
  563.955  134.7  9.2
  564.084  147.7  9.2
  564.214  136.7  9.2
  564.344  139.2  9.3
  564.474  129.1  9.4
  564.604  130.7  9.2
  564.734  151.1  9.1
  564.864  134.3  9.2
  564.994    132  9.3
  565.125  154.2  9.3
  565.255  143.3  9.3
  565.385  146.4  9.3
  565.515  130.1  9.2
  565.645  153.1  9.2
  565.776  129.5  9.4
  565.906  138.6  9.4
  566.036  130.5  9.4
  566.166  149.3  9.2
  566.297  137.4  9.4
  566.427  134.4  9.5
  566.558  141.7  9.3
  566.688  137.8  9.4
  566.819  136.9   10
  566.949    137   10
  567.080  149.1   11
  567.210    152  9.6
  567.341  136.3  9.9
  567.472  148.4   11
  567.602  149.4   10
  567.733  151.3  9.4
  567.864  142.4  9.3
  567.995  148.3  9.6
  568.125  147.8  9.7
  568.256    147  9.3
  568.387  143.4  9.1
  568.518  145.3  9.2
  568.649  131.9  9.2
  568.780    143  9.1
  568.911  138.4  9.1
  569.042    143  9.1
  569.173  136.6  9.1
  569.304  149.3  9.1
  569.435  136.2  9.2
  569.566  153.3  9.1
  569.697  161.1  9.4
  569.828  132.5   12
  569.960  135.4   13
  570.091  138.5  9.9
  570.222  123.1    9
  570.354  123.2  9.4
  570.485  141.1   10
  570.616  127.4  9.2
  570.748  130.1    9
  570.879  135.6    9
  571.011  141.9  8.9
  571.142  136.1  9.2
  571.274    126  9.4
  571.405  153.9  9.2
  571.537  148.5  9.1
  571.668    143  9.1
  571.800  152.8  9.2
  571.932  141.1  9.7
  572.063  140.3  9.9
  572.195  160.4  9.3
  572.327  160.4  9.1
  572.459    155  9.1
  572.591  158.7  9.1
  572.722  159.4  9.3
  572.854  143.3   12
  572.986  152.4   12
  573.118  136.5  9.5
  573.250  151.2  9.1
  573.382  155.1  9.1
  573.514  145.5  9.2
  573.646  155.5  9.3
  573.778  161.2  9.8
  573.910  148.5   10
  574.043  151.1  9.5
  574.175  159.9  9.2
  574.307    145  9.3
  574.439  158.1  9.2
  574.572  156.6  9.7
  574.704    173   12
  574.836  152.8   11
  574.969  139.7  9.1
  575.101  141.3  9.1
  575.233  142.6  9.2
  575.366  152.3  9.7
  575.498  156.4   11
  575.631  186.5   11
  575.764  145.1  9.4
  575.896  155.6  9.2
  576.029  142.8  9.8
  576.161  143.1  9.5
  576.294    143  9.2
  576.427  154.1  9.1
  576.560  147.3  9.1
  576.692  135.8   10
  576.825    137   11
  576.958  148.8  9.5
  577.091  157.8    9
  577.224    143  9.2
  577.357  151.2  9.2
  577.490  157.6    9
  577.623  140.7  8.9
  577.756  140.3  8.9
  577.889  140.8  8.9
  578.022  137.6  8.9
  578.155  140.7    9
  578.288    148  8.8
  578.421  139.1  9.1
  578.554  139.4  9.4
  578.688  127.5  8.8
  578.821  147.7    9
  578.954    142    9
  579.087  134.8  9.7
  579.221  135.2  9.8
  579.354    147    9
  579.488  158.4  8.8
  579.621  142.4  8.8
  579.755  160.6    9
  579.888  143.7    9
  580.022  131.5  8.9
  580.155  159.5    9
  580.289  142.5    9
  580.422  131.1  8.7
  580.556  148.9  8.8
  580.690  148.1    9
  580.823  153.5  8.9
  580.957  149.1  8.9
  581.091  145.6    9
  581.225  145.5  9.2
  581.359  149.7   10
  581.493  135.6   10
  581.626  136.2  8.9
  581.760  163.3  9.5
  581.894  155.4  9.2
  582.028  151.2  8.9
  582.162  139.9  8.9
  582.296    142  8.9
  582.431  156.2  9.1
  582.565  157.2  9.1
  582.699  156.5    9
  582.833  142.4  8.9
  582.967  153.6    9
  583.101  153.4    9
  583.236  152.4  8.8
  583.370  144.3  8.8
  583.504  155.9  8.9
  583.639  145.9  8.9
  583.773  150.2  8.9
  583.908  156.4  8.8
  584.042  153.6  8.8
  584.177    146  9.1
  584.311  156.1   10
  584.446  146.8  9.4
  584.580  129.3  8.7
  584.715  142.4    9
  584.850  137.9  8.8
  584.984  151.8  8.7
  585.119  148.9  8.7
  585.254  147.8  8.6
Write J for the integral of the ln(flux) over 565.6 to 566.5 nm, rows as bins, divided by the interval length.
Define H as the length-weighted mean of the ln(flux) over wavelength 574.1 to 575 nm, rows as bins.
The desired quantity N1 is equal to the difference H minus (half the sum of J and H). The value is 0.06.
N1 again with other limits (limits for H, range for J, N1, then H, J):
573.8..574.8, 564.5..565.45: 0.05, 5.05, 4.95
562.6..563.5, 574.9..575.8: -0.06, 4.90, 5.02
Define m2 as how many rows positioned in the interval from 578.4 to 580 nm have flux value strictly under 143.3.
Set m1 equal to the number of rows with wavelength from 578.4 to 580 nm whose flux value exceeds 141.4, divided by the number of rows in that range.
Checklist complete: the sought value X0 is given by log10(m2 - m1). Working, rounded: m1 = 0.6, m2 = 7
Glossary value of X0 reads 0.81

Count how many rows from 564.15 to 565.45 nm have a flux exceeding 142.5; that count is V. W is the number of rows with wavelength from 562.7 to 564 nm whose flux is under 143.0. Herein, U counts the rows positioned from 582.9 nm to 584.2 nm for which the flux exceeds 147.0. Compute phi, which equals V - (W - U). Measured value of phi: 4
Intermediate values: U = 7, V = 4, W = 7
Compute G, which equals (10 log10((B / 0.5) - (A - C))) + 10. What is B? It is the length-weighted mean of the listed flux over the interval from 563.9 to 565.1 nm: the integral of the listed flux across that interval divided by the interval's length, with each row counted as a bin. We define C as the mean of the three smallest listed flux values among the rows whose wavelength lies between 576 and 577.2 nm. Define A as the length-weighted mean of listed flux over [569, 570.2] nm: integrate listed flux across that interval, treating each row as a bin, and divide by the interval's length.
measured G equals 34.3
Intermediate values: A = 142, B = 137.9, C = 139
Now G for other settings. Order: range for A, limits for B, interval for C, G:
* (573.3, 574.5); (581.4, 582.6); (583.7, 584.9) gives 34.5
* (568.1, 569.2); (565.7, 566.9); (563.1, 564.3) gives 34.3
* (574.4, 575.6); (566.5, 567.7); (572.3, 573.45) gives 34.4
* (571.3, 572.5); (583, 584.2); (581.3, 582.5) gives 34.6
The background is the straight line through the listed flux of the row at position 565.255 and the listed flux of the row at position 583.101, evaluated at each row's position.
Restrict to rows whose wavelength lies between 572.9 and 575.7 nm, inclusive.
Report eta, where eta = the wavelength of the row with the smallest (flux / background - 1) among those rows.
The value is 573.118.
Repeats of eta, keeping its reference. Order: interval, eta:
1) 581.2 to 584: 581.493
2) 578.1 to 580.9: 578.688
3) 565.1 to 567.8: 565.776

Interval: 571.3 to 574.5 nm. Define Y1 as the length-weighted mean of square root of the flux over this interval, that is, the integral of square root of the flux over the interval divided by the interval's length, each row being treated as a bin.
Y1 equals 12.3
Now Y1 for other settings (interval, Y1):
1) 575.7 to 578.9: 12.0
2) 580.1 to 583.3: 12.2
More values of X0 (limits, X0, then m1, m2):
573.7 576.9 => 0.86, 0.8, 8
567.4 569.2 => 0.72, 0.8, 6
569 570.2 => 0.74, 0.4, 6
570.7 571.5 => 0.67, 0.3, 5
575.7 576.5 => 0.30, 1.0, 3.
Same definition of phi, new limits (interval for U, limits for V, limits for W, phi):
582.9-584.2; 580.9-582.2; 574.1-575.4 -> 11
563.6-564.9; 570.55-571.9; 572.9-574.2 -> 6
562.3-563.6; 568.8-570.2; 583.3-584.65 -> 4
